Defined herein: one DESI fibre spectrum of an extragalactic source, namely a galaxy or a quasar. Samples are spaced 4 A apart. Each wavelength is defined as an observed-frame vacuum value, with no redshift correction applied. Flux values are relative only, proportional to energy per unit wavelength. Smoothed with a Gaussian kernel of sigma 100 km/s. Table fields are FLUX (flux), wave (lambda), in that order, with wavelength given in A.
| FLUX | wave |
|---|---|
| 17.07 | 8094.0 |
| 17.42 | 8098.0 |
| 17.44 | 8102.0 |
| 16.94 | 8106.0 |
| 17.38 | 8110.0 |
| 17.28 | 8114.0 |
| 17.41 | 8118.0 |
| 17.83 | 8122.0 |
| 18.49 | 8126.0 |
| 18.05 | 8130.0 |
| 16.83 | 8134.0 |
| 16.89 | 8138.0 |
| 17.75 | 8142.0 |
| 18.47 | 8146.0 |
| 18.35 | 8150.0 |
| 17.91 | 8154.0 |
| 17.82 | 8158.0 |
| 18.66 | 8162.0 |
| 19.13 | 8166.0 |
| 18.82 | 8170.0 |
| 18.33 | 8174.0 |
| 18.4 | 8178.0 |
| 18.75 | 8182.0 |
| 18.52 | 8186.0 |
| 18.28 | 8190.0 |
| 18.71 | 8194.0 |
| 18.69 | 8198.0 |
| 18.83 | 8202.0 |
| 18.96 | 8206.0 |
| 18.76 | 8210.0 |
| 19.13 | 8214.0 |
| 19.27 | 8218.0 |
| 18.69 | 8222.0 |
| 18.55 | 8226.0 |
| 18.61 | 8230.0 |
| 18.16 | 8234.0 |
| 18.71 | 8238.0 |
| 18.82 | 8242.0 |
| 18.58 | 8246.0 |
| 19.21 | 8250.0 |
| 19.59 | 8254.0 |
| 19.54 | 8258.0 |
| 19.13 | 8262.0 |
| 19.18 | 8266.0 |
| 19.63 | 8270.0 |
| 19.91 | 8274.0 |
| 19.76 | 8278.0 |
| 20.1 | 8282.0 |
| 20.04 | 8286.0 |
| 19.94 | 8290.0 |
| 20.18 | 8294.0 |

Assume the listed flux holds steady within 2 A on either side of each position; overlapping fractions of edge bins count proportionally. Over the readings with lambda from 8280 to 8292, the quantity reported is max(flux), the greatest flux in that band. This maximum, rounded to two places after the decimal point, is 20.10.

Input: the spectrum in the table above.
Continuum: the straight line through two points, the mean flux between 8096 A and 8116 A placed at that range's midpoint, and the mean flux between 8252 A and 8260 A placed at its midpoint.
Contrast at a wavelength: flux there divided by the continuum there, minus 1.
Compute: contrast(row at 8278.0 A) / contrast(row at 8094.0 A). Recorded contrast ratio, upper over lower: 3.0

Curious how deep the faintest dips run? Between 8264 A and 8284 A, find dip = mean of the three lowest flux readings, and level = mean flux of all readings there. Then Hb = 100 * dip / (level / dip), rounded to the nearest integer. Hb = 1933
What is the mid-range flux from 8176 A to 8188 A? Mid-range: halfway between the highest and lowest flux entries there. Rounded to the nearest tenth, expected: 18.6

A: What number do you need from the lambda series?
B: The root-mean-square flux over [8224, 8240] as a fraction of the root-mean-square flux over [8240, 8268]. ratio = 0.966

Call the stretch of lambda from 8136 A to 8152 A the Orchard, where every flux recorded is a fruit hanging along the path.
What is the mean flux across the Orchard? 17.9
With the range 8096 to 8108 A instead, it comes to 17.3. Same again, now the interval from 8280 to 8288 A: 20.1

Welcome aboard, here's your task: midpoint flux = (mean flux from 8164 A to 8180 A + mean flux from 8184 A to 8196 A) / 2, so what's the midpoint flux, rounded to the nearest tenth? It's 18.6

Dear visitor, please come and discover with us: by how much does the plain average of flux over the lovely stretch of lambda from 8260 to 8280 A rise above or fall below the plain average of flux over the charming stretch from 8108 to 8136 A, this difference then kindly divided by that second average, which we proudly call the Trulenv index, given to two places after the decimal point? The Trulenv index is 0.11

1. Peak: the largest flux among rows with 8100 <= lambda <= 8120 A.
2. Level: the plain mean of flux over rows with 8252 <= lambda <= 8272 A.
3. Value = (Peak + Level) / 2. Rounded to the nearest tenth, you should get 18.4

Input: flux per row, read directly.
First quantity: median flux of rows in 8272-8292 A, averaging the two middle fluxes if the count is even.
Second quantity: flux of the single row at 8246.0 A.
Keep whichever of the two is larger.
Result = 19.9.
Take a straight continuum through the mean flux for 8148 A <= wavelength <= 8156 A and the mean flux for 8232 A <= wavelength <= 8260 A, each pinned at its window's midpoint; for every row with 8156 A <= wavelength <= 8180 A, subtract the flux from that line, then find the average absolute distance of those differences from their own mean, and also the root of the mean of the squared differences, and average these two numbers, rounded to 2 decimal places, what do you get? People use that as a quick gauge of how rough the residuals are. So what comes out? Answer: 0.42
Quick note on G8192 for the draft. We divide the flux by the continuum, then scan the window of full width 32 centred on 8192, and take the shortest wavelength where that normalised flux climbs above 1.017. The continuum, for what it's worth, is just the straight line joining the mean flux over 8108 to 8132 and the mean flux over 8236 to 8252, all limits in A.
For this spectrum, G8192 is 8182.0 A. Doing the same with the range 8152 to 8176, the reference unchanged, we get 8162.0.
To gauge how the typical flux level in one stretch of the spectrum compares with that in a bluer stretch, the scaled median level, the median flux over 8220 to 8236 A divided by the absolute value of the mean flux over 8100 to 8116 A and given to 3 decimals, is 1.076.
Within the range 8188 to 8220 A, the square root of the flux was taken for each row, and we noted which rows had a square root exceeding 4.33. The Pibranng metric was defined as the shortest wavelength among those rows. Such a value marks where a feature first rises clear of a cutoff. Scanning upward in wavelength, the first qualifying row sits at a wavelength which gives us 8202.0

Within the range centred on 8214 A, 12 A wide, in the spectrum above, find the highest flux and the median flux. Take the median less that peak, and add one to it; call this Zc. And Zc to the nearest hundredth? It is 0.86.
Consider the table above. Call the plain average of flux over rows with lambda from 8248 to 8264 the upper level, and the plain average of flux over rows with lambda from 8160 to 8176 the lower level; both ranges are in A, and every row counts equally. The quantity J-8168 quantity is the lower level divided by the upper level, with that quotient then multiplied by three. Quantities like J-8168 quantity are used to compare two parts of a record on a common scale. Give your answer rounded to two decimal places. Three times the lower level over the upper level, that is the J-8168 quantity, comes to 2.90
